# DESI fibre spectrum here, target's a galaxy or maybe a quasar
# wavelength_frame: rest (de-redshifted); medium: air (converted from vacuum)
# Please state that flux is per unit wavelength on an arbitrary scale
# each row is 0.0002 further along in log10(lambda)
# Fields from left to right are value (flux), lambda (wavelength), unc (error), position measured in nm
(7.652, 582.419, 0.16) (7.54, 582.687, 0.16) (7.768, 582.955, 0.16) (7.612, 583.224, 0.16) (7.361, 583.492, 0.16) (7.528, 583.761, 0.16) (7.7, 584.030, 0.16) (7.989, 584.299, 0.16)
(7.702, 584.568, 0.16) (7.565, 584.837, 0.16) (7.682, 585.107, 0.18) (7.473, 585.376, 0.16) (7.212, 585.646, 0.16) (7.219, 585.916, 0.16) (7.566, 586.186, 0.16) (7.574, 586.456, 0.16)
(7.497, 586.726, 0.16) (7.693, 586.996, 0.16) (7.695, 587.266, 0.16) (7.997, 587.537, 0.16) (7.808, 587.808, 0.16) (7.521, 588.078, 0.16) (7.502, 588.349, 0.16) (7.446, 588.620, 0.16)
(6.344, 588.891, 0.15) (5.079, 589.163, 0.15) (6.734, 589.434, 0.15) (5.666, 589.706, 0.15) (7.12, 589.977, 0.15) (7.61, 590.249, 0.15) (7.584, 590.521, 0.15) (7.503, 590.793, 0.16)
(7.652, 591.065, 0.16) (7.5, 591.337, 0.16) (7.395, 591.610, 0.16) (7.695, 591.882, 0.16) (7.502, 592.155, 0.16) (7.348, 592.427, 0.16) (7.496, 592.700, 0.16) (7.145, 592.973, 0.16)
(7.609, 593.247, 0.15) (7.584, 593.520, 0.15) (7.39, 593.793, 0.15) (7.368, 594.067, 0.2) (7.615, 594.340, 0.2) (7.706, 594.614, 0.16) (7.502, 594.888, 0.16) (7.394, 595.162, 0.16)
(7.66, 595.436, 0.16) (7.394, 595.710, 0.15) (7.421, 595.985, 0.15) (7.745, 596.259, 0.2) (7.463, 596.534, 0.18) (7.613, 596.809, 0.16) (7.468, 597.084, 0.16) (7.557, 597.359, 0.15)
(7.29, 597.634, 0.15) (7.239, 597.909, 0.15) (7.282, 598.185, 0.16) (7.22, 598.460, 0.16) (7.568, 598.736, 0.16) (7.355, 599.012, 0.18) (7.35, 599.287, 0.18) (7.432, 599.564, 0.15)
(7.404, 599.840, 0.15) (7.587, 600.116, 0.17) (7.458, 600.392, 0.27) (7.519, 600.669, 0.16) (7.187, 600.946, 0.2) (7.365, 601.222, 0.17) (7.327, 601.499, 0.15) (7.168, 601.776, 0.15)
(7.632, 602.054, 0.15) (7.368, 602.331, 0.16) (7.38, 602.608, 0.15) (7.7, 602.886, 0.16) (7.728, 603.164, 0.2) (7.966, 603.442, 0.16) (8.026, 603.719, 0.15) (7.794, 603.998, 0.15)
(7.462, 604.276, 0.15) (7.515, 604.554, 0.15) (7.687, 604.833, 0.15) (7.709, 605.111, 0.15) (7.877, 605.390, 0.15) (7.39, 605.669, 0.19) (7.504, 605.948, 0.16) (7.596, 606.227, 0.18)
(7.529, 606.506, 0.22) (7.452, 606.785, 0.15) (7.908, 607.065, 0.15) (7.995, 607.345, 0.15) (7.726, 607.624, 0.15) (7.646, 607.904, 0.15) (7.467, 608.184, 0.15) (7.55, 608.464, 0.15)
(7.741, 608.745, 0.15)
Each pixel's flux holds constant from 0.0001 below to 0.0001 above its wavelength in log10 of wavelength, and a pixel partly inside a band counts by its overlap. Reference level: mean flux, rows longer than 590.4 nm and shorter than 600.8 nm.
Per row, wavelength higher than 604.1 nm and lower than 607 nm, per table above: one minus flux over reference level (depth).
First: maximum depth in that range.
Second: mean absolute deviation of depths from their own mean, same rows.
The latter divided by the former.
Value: 1.4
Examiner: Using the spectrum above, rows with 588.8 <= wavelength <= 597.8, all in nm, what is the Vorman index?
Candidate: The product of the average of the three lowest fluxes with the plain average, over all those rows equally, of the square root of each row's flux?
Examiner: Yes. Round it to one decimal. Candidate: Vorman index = 15.4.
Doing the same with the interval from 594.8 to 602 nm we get 19.6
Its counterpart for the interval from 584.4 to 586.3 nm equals 20.0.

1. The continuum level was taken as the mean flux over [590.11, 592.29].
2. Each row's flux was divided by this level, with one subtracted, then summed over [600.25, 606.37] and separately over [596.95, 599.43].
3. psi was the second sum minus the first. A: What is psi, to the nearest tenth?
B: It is -0.2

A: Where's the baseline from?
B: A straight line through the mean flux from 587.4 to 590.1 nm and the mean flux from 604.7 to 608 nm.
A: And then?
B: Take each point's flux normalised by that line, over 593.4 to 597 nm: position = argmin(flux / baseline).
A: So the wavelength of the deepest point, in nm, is 595.710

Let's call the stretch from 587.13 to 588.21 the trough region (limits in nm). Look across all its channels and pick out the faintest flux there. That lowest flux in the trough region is 7.521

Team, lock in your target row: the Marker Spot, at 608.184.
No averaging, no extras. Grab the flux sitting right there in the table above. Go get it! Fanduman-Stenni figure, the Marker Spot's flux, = 7.467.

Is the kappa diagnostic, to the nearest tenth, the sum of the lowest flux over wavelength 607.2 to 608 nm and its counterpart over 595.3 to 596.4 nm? 15.0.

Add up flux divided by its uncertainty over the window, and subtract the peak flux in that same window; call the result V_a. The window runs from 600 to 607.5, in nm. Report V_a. 1248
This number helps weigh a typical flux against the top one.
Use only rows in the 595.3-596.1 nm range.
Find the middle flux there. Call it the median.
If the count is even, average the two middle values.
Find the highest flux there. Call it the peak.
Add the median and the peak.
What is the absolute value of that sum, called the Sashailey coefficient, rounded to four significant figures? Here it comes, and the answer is 15.08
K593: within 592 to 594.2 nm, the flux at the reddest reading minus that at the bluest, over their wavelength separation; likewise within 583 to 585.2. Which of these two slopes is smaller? -0.07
